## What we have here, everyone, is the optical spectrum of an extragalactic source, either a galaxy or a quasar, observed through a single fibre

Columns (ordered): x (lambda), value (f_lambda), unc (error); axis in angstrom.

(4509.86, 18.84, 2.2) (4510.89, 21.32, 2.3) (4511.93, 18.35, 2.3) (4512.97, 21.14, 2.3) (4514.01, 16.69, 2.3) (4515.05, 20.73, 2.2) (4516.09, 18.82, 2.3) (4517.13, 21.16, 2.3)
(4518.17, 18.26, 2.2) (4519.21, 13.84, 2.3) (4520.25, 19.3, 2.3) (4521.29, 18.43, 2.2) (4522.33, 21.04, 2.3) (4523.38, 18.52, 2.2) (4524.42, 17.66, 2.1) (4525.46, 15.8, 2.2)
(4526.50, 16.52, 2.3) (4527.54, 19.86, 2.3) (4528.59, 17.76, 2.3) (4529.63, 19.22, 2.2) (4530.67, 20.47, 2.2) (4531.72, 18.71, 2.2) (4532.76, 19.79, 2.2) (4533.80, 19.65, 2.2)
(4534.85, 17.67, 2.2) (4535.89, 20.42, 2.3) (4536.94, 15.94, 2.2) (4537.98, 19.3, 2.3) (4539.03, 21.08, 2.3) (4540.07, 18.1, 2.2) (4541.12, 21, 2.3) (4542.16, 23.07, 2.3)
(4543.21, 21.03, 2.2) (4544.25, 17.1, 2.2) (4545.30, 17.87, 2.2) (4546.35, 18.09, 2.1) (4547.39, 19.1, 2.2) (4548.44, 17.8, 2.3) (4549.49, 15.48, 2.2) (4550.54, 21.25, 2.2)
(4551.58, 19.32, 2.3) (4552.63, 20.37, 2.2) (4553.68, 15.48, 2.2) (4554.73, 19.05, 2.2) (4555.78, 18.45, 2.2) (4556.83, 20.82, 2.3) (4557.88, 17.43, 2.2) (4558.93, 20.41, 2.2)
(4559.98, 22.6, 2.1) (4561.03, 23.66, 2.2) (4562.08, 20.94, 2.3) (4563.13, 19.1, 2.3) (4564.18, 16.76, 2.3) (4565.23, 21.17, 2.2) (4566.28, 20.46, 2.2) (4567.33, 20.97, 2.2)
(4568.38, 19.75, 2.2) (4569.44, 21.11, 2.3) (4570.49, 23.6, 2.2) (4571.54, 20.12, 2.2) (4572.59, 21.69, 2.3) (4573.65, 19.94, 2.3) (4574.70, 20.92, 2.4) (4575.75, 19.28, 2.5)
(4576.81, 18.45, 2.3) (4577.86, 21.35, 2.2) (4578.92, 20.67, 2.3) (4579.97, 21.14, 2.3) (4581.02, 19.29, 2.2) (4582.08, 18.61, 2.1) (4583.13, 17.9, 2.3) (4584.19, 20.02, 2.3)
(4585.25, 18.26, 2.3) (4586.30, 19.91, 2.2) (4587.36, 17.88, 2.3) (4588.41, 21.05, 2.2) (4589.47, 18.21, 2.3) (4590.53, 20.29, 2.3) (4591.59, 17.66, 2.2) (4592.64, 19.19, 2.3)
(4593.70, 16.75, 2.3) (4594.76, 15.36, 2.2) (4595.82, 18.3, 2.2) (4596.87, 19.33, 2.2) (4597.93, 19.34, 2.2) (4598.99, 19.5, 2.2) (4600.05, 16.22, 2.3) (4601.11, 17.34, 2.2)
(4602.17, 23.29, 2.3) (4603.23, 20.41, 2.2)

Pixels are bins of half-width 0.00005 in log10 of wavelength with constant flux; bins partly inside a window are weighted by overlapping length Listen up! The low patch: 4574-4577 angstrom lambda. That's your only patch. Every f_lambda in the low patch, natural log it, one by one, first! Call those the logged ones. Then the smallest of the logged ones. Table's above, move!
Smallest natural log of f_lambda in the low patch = 2.92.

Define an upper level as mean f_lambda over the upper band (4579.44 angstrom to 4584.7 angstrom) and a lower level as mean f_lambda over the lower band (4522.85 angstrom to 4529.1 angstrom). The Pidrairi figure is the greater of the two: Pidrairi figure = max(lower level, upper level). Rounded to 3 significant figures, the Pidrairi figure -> 19.4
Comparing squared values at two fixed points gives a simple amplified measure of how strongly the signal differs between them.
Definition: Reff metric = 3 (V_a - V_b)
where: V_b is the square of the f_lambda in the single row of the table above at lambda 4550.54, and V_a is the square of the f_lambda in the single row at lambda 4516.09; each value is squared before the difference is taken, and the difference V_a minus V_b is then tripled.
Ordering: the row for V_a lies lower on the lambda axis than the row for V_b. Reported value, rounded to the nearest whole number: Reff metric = -292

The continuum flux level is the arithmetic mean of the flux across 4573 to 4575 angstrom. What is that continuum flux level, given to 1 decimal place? 20.4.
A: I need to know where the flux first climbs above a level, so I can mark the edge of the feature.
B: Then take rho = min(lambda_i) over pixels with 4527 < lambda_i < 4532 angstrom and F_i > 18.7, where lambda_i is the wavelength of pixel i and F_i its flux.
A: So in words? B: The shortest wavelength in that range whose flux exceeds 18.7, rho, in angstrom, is 4527.54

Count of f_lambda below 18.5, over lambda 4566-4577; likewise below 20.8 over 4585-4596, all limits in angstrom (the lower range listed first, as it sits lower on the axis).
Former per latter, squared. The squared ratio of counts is 0.01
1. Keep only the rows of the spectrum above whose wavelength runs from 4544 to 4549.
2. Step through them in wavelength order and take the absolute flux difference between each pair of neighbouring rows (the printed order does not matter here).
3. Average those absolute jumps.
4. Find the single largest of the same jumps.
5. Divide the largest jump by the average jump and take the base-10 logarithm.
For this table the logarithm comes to 0.20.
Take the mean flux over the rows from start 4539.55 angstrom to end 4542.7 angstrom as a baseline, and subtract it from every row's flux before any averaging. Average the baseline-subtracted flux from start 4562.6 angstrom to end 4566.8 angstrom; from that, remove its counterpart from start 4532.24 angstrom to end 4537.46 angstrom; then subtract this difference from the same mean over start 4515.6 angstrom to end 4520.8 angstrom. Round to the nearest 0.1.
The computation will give -3.1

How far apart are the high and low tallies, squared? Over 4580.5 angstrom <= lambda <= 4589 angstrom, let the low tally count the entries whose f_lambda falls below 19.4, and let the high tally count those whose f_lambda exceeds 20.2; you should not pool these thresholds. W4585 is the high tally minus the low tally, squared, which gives 16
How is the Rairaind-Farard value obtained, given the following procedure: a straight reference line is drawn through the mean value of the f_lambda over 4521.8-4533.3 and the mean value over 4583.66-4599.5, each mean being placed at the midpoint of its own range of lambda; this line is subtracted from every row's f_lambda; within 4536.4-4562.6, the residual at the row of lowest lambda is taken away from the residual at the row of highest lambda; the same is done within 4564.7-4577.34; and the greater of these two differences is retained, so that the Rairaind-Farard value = 5.0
